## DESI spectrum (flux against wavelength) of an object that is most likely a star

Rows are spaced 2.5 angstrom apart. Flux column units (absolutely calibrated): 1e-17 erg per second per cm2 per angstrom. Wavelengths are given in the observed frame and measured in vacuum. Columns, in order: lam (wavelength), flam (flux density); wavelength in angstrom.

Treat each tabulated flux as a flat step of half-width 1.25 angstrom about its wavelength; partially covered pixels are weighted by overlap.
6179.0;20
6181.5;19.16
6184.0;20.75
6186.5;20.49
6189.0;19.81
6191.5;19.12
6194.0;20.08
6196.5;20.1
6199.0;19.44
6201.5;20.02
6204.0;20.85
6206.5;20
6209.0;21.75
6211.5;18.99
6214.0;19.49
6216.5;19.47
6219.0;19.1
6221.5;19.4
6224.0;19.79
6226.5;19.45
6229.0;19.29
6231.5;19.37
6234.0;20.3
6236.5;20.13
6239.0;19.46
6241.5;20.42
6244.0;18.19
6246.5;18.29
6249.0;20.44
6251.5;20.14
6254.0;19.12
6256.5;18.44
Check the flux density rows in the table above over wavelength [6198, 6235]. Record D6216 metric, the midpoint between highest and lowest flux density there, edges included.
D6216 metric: 20.37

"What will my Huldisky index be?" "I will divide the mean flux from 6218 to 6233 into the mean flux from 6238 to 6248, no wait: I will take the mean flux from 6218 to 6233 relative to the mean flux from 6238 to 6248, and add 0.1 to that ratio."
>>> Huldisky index 1.116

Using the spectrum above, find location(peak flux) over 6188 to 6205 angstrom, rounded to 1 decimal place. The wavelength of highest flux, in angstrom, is 6204.0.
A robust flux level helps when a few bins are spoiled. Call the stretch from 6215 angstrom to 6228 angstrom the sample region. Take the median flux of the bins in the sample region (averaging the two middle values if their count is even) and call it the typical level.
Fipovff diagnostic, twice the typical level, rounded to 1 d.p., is 38.9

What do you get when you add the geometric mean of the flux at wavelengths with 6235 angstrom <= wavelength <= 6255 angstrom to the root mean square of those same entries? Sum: 39.0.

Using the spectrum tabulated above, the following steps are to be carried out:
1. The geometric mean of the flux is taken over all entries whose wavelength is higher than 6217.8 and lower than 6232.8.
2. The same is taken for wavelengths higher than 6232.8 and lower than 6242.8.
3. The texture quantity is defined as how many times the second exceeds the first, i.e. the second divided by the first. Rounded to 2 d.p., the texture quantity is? 1.03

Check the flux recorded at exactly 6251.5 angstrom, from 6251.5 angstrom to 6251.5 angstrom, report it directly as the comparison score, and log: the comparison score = 20.14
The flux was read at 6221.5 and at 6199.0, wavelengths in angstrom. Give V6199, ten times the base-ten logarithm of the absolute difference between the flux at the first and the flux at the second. -14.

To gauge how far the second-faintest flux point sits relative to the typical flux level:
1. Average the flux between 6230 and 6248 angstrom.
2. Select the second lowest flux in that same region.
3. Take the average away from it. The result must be -1.2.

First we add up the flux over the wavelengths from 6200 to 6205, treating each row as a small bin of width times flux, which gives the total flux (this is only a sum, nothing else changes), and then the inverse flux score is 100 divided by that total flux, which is 0.98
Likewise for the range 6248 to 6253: 0.99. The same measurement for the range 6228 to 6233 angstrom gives 1.03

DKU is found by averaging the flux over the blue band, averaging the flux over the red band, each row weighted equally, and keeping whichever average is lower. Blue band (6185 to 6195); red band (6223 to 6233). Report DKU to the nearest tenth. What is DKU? 19.5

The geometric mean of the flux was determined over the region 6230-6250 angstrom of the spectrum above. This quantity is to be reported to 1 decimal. 19.6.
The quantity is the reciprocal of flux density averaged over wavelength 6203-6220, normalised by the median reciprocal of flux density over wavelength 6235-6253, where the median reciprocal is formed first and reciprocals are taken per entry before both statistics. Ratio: 1.01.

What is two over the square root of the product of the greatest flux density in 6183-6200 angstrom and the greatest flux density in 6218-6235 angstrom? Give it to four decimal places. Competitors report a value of 0.0974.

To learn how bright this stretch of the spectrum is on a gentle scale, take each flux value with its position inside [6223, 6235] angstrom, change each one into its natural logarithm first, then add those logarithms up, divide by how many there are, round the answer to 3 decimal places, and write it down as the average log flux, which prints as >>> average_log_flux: 2.977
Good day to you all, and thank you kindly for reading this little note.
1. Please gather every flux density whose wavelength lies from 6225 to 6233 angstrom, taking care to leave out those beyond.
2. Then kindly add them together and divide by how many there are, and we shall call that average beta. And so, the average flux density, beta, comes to 19.4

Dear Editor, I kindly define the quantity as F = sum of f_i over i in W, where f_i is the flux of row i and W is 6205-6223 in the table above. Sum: 138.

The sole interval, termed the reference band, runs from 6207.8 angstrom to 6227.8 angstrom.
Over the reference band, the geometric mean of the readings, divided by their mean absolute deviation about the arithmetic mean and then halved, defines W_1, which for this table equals 18.0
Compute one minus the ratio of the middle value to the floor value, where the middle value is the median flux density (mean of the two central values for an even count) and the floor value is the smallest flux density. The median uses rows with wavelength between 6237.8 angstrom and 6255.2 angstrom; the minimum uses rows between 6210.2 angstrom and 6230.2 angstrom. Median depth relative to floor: -0.025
